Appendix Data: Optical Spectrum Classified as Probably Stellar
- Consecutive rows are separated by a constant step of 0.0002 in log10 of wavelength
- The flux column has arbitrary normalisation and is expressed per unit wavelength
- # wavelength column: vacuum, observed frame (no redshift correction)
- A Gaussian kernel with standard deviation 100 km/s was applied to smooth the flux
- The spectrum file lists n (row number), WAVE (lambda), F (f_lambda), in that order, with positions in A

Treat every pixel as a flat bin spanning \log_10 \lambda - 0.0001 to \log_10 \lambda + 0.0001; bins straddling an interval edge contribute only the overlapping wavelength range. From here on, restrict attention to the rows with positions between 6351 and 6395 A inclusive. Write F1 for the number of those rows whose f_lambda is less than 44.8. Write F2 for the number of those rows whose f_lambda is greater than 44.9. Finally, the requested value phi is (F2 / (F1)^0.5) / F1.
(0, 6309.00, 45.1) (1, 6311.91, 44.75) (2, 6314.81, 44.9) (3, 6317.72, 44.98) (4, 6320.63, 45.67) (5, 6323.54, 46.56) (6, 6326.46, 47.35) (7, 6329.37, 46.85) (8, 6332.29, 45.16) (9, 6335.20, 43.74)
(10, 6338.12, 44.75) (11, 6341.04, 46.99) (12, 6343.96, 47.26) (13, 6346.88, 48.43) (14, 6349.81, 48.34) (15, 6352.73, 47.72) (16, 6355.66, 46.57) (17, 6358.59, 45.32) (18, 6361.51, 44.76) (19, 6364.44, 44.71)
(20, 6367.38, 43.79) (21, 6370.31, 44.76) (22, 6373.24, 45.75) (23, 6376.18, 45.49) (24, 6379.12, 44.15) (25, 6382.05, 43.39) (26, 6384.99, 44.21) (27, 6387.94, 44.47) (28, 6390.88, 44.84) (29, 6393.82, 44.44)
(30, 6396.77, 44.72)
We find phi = 0.2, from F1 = 9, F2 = 5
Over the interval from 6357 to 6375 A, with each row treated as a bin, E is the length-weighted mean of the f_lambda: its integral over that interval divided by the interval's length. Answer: 44.9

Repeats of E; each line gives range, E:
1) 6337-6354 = 47.3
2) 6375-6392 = 44.4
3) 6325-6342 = 45.8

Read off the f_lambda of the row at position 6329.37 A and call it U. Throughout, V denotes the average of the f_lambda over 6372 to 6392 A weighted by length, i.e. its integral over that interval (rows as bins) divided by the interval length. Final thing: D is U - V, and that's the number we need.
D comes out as 2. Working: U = 46.85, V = 44.6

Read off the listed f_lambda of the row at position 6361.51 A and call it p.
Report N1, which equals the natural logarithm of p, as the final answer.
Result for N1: 3.801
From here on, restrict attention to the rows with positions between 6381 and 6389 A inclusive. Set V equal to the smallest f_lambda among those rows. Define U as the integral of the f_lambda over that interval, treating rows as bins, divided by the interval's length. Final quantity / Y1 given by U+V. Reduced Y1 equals 87.4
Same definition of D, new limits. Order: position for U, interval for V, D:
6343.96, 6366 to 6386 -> 3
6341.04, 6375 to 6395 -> 3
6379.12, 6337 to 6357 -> -3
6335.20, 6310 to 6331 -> -2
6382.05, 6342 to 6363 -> -4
